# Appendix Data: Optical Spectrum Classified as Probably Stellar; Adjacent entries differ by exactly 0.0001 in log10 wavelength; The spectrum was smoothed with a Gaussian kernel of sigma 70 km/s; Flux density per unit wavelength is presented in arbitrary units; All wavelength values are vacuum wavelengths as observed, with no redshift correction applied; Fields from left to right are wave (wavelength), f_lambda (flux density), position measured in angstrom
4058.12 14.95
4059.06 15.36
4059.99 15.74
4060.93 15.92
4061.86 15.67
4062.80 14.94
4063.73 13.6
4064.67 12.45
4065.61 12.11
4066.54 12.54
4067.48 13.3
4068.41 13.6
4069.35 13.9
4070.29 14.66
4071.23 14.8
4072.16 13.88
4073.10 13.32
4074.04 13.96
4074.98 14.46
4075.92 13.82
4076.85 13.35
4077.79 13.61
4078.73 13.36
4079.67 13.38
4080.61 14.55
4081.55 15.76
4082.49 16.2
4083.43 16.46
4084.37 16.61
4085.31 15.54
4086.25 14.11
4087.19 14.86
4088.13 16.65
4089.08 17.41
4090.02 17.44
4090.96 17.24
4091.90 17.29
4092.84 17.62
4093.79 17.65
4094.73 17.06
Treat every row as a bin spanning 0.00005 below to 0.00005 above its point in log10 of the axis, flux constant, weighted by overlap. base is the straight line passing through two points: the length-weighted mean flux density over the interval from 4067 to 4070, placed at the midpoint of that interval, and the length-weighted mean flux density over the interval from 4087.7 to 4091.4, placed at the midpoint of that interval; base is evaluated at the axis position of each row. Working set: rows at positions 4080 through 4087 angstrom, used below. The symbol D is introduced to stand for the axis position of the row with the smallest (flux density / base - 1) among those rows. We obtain 4086.25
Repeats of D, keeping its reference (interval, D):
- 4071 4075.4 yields 4073.10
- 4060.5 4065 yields 4064.67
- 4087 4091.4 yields 4087.19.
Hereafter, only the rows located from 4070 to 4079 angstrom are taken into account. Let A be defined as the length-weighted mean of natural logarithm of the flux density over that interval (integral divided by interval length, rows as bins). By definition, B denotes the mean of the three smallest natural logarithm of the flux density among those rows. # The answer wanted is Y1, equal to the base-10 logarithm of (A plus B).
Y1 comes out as 0.718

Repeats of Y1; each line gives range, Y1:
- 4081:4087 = 0.738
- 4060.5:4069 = 0.711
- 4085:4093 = 0.740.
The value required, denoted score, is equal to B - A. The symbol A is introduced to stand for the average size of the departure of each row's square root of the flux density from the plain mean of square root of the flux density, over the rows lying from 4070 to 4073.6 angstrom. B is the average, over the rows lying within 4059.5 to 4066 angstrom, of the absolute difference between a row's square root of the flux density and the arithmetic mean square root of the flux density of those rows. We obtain 0.111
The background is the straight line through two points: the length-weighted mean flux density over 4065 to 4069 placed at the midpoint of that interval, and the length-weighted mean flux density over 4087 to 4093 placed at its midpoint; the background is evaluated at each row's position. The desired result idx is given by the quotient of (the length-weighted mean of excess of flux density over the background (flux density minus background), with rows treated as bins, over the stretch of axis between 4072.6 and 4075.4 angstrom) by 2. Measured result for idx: -0.12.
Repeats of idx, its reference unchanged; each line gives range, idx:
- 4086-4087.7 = -0.92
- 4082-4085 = 0.26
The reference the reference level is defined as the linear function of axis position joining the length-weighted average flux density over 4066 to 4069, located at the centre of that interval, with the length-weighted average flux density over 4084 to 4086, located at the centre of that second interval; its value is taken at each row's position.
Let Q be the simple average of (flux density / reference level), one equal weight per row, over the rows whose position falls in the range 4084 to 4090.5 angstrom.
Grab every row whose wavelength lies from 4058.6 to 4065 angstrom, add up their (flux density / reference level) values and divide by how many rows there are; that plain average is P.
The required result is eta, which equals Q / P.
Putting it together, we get 0.83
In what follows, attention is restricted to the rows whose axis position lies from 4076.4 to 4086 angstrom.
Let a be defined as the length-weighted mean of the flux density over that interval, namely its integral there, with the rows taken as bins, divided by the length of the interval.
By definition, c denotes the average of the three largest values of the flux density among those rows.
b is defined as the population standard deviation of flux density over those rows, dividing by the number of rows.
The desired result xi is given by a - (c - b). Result -0.25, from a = 14.9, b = 1.3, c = 16.4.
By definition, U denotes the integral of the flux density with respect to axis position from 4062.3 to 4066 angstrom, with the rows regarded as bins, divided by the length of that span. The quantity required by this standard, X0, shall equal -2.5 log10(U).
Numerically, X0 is -2.81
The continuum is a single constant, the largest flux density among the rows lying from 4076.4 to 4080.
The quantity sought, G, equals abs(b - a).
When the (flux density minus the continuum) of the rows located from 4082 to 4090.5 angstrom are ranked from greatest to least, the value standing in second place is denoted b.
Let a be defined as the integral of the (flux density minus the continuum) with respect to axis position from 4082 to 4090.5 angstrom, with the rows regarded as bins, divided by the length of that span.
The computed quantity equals 1.27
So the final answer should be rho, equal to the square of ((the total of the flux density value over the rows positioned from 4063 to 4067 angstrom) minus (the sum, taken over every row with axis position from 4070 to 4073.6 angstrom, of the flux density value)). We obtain 36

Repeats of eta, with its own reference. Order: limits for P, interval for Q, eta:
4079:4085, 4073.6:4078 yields 0.95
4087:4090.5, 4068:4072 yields 1.04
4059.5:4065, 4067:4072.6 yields 0.87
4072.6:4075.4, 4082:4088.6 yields 1.01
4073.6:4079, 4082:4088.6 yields 1.05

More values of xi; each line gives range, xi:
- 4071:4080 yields -0.14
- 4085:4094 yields 0.20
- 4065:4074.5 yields -0.08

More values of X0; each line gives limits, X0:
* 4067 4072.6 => -2.87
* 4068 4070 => -2.85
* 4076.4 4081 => -2.84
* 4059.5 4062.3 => -3.00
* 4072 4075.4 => -2.86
